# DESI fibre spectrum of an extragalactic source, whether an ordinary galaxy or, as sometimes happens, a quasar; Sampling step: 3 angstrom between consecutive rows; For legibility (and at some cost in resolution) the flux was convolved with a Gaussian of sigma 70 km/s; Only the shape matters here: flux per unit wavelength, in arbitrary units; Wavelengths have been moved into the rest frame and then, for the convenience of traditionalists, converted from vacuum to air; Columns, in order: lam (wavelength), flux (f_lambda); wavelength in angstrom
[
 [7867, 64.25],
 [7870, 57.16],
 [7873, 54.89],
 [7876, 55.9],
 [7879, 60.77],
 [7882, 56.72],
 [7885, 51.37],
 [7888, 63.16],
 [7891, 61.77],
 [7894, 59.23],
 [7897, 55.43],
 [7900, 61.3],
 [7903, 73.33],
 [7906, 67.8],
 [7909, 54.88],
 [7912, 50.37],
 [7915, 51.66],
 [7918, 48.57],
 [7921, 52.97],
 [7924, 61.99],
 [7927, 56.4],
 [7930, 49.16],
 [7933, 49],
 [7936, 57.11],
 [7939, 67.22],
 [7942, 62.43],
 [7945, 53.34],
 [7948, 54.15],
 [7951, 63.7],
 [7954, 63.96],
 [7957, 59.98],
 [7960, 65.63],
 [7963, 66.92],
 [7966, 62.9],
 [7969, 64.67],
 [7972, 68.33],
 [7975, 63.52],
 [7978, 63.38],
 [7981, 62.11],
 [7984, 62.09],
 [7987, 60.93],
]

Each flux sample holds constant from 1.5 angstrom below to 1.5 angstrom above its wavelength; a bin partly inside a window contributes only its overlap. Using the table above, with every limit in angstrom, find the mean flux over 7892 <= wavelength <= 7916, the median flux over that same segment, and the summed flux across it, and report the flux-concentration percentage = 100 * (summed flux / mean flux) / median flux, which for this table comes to 14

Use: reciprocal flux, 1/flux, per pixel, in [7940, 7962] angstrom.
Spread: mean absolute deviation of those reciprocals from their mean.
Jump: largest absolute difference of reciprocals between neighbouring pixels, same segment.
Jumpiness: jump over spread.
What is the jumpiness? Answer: 2.4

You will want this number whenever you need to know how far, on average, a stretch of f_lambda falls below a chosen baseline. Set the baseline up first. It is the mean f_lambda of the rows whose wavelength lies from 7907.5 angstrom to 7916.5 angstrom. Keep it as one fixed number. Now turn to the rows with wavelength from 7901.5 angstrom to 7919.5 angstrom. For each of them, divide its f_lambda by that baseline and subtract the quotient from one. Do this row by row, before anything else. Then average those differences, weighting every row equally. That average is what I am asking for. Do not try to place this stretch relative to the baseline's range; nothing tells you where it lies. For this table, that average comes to -0.10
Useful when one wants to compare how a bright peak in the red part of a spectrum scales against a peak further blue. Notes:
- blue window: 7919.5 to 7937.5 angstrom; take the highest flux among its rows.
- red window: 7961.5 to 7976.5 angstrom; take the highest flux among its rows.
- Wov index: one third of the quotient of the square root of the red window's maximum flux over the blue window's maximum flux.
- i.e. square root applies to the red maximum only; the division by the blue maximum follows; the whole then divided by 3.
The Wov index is 0.0444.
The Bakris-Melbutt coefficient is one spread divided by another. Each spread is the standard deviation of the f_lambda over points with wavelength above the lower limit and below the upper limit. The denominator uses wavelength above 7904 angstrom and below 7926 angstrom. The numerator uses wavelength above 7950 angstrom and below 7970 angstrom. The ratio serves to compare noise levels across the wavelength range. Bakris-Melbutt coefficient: 0.32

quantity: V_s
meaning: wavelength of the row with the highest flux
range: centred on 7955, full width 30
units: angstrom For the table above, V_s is 7963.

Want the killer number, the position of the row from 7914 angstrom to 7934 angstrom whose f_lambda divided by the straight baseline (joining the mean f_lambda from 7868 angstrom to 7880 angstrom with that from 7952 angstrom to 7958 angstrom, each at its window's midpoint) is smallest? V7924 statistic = 7933 angstrom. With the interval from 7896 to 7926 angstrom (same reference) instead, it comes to 7918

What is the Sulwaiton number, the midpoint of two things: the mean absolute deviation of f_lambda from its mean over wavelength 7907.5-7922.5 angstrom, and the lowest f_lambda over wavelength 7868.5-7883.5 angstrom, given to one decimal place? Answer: 28.3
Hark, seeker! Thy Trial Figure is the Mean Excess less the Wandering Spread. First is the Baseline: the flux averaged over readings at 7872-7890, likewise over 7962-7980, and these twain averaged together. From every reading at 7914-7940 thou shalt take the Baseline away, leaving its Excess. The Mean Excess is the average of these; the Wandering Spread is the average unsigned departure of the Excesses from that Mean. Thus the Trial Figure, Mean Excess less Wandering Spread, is -11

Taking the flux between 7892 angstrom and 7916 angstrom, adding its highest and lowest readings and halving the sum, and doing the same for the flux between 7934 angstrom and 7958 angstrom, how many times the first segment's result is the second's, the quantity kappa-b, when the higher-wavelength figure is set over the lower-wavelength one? 0.97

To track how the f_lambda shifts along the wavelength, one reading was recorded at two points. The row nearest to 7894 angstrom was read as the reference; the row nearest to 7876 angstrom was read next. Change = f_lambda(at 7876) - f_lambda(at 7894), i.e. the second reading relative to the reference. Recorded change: -3.3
